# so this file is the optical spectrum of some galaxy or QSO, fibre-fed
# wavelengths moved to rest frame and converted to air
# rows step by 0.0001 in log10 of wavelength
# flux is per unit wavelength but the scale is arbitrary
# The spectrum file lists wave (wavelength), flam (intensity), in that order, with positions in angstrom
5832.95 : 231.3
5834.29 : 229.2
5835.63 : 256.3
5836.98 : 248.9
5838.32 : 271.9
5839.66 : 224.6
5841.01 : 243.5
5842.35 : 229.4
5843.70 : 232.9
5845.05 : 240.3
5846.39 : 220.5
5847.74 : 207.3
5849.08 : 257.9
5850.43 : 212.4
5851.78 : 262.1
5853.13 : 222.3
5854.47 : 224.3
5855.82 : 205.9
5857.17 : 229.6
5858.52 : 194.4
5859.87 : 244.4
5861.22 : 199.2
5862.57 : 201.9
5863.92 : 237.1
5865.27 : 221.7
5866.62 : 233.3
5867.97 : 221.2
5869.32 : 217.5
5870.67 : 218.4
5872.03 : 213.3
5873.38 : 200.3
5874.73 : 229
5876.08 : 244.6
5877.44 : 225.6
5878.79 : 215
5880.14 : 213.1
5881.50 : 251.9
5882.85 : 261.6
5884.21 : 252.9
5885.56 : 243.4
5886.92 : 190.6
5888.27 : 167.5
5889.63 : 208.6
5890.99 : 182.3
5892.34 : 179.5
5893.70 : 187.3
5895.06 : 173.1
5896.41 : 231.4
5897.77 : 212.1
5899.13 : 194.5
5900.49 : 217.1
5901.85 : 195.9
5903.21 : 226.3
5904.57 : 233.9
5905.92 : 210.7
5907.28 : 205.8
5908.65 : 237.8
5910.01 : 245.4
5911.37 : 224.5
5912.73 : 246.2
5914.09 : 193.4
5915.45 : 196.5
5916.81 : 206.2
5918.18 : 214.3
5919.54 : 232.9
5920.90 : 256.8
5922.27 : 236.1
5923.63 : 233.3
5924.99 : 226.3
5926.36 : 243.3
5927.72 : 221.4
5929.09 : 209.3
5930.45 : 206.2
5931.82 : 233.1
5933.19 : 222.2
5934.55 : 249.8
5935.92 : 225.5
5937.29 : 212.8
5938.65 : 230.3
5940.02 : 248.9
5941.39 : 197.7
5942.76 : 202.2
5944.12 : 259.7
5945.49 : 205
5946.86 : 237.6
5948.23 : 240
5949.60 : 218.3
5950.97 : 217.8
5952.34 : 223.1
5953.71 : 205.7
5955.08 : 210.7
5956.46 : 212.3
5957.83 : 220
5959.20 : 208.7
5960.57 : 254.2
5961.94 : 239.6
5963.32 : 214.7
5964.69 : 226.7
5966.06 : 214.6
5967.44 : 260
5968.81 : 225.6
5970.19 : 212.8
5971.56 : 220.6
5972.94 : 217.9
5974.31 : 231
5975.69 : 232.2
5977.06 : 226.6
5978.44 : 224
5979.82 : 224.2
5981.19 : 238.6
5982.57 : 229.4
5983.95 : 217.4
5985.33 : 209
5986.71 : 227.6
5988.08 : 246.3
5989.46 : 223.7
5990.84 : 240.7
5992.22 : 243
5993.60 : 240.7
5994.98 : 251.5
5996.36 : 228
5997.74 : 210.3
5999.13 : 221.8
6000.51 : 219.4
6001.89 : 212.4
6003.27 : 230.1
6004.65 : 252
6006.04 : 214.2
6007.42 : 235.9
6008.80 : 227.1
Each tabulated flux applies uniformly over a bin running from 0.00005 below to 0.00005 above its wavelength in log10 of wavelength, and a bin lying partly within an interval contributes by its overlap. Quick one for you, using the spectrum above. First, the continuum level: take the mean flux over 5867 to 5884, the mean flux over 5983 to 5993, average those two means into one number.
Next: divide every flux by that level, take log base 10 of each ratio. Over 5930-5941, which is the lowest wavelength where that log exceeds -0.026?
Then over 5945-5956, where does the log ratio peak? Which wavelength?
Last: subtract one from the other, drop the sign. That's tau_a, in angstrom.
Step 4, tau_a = 16.4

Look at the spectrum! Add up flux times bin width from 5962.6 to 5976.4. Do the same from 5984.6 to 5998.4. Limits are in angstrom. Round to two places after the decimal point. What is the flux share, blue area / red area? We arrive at 0.97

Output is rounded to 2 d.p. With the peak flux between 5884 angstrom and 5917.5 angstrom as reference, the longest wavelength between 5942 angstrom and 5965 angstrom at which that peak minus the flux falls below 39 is 5964.69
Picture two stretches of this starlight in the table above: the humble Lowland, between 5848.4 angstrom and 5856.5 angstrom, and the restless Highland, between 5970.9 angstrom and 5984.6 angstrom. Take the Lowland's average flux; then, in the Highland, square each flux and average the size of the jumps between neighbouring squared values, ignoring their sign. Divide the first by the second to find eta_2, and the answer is 0.07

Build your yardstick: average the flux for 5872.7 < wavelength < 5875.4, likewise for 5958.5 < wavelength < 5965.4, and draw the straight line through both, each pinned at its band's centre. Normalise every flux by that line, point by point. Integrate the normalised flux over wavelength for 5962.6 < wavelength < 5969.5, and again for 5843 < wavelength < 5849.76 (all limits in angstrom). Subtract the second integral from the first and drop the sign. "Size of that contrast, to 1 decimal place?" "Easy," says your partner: 0.6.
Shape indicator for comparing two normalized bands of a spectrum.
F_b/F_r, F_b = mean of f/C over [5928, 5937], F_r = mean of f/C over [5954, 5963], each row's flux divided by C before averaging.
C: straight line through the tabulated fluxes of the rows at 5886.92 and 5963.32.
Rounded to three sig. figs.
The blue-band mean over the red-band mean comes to 1.04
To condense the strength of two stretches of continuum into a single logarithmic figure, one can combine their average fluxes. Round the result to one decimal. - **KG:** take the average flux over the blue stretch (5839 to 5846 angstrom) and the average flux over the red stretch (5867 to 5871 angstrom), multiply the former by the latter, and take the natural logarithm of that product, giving 10.8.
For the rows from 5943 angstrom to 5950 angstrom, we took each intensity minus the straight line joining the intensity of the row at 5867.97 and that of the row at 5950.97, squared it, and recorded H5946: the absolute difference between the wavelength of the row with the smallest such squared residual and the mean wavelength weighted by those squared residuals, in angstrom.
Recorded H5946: 4.3 angstrom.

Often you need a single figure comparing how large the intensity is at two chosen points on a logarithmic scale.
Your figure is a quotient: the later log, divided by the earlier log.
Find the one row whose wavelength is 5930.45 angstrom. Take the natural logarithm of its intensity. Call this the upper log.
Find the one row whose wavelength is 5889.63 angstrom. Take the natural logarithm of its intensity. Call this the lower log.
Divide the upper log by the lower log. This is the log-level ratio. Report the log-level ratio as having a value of 1.00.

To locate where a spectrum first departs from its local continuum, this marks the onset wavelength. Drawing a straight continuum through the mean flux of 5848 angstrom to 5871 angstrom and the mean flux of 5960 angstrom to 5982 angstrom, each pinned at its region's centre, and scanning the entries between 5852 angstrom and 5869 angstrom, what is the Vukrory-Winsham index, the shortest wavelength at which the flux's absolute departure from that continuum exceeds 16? 5855.82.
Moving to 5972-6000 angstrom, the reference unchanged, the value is 5985.33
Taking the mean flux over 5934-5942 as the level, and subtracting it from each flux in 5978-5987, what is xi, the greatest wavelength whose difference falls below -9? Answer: 5985.33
